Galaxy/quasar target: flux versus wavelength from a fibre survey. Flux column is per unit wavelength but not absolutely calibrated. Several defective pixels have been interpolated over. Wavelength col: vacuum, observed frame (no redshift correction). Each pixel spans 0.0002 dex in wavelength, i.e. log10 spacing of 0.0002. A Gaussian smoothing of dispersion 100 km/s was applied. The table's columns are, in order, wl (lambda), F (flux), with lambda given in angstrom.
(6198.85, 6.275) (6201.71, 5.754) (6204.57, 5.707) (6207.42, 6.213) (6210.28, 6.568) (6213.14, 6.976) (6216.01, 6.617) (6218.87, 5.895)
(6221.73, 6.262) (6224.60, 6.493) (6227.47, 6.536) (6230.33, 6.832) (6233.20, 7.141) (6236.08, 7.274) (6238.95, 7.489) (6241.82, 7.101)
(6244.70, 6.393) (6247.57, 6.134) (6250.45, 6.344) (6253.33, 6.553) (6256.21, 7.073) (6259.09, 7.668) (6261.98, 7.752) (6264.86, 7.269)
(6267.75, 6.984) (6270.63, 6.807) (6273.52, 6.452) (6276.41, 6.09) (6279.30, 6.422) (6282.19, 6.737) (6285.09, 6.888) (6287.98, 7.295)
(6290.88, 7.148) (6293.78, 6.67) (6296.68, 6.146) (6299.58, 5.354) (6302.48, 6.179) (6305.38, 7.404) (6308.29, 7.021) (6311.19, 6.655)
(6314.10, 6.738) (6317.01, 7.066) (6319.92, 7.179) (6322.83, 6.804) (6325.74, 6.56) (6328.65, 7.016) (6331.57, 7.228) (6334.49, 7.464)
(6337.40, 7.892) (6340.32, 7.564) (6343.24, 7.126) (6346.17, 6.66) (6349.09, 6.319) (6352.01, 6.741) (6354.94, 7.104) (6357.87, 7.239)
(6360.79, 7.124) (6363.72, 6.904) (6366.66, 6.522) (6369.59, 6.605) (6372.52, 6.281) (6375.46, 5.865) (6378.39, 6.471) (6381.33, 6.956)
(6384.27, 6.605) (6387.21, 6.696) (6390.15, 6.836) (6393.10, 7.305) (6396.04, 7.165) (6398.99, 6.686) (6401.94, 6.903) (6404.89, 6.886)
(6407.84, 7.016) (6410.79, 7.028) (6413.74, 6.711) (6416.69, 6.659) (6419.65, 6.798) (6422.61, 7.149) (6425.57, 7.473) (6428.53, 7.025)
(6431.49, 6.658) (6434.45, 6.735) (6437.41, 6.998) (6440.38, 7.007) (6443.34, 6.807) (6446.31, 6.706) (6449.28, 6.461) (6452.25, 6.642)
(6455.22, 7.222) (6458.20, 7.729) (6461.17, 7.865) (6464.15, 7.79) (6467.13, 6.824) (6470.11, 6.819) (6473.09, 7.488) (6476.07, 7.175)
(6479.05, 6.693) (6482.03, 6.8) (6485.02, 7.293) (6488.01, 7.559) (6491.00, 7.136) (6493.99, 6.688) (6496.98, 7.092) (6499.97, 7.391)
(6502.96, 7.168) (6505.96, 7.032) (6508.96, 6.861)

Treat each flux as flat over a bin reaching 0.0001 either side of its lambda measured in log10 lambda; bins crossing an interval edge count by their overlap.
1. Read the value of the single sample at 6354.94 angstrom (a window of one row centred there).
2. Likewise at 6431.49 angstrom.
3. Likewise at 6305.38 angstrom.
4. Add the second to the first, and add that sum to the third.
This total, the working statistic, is 21.2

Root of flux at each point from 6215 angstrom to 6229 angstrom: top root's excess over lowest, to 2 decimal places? 0.14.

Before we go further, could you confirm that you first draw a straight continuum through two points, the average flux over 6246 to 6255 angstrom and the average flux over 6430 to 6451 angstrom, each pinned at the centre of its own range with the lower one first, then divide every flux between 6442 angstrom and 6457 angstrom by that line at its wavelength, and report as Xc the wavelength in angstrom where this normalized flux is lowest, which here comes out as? 6449.28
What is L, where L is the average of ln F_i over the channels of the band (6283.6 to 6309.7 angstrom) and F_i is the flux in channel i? 1.89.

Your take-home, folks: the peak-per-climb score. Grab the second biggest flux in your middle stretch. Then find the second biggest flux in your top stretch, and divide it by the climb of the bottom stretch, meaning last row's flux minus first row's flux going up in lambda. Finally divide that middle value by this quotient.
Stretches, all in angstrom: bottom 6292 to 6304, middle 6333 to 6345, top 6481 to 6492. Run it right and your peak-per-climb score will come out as -0.5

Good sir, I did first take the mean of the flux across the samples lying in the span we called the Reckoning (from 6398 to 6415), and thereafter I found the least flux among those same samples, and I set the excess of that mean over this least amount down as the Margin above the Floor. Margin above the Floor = 0.19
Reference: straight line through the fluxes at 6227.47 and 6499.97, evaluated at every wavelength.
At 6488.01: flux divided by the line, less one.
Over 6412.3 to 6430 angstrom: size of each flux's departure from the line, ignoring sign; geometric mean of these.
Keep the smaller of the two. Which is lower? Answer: 0.028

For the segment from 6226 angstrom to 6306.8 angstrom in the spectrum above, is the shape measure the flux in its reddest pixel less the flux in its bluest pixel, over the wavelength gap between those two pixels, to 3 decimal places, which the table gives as 0.011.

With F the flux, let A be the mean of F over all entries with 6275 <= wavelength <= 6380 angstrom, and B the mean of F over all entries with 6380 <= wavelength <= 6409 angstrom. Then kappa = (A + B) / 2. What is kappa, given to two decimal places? 6.85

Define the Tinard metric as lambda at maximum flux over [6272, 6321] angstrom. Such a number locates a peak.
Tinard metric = 6305.38 angstrom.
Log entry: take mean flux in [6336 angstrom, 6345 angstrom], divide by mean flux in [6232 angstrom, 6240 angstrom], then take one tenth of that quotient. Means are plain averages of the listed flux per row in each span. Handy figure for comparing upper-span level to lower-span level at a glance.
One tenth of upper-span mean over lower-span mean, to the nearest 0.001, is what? 0.103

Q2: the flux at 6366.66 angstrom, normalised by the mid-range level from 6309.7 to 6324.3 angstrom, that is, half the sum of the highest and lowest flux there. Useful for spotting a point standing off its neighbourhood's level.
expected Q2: 0.94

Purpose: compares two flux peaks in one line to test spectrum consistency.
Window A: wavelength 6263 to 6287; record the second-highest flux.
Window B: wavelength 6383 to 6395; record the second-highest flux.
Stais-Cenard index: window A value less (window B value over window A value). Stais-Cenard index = 6.01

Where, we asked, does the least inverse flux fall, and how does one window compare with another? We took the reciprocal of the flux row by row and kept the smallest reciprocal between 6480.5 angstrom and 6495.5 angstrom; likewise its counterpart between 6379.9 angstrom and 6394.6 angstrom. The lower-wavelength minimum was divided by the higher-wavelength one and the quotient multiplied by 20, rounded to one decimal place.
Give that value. 20.7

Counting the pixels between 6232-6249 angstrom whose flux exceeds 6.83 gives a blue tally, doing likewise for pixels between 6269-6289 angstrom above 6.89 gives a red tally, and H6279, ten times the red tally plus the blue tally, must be 14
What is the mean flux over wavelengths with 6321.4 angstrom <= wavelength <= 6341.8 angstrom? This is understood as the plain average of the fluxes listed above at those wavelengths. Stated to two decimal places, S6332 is 7.22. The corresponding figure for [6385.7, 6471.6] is 6.99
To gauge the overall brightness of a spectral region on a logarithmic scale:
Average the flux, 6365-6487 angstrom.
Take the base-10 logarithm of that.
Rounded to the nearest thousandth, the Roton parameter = 0.840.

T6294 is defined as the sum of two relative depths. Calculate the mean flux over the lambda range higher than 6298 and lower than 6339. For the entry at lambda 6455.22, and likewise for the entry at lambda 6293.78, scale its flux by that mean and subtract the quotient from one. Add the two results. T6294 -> -0.014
